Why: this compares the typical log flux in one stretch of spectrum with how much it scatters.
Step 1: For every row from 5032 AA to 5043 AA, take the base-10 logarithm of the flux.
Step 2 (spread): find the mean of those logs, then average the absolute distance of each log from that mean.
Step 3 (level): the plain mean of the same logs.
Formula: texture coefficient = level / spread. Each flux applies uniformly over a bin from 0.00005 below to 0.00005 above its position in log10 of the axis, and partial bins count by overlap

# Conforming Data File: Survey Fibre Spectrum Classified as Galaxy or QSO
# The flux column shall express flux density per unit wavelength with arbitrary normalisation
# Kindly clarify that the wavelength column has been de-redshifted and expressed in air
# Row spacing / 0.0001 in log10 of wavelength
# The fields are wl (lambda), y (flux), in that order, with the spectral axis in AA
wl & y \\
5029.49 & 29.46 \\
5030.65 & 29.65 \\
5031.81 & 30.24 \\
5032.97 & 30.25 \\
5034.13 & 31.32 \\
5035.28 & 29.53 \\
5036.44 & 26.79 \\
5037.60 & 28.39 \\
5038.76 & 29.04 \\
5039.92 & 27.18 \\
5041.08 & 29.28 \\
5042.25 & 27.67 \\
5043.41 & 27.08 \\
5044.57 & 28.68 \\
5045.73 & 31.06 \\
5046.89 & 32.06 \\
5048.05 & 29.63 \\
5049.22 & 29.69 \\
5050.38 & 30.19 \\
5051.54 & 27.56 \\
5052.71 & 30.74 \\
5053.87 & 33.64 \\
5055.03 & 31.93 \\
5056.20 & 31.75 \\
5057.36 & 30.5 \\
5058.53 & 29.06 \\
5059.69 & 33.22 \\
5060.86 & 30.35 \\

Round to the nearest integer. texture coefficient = 82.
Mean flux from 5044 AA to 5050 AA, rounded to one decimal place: 30.2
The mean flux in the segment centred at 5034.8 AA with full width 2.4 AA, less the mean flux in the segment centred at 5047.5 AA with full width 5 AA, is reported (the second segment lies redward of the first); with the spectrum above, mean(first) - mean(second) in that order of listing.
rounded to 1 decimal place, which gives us -0.2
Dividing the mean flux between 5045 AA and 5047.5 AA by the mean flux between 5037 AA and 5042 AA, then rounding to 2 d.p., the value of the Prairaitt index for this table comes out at 1.11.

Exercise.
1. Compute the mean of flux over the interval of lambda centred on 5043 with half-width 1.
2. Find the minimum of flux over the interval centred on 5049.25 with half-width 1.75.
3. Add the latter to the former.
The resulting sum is 57.0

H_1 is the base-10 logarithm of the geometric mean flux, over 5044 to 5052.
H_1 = 1.47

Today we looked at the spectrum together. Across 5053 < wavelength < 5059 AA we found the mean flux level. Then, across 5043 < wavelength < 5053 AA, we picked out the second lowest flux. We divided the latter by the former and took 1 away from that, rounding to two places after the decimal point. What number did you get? -0.12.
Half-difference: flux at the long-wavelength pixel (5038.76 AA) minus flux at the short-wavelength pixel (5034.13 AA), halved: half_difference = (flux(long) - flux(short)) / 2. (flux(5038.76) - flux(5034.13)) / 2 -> -1.1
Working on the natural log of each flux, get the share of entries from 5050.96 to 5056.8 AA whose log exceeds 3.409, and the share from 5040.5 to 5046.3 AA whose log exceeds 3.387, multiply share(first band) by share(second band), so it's 0.16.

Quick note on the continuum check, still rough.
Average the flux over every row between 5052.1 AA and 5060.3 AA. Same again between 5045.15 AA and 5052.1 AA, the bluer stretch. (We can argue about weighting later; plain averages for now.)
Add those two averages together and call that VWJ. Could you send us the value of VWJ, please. 61.6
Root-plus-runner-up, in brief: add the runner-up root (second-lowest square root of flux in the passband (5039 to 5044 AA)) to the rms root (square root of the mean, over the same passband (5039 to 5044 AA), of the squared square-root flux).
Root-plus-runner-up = 10.5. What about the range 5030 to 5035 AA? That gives 11.0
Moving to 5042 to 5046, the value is 10.6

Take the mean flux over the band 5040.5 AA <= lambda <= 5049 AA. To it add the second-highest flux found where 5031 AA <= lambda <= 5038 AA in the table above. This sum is 59.6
